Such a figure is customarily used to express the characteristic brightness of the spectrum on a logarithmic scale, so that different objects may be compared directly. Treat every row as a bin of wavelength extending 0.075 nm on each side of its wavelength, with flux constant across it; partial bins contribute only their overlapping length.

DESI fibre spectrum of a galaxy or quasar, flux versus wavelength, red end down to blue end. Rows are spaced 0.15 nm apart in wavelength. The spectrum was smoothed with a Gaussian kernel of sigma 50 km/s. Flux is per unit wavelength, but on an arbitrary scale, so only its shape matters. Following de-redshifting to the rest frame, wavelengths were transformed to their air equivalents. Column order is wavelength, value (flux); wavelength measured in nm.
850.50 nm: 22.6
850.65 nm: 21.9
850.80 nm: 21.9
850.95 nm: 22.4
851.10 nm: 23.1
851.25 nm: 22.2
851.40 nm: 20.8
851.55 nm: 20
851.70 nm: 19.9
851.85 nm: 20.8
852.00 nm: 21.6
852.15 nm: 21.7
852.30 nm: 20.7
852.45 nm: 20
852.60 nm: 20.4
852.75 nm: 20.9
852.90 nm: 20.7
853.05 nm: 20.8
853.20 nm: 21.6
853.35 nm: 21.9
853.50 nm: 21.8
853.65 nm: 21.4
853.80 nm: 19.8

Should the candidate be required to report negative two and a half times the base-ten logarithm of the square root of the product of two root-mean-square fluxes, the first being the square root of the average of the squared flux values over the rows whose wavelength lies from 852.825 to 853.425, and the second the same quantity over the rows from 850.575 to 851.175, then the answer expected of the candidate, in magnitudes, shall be -3.35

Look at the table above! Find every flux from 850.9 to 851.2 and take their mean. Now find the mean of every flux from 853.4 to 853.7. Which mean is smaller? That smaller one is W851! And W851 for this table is 21.6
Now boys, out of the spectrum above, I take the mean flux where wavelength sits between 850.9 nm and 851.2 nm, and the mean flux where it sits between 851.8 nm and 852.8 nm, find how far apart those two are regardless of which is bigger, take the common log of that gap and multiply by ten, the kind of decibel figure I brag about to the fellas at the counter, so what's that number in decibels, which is 2.7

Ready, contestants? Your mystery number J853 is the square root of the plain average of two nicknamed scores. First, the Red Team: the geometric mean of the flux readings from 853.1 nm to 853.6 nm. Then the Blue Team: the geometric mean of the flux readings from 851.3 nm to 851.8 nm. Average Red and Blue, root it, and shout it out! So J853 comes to 4.582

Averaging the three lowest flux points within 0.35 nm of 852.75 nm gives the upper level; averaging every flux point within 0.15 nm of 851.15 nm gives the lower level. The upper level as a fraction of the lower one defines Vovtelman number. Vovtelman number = 0.899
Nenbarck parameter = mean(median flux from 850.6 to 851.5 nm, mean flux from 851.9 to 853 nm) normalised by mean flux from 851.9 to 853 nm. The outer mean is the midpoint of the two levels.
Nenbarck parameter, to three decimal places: 1.029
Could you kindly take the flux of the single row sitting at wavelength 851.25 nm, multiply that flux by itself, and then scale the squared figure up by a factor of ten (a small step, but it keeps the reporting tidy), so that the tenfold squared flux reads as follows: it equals 4928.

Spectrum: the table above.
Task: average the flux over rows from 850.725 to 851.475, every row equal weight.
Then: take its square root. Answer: 4.70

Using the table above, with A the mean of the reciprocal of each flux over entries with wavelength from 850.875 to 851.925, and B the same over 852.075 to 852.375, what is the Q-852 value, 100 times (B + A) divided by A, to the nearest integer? 200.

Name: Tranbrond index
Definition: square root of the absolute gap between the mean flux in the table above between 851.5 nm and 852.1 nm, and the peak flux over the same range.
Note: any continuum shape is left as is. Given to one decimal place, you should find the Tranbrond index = 1.0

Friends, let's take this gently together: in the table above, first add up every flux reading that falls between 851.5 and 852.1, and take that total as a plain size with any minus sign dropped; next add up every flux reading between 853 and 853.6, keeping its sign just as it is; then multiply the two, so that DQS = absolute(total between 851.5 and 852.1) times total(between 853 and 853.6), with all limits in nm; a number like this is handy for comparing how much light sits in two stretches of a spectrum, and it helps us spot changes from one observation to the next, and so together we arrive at 7086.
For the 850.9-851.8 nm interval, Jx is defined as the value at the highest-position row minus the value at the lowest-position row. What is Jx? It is -2.5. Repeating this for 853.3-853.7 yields -0.5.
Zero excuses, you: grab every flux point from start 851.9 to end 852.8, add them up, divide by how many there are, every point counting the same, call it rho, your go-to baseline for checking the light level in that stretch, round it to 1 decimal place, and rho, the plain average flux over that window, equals 20.9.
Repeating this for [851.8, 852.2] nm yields 21.4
